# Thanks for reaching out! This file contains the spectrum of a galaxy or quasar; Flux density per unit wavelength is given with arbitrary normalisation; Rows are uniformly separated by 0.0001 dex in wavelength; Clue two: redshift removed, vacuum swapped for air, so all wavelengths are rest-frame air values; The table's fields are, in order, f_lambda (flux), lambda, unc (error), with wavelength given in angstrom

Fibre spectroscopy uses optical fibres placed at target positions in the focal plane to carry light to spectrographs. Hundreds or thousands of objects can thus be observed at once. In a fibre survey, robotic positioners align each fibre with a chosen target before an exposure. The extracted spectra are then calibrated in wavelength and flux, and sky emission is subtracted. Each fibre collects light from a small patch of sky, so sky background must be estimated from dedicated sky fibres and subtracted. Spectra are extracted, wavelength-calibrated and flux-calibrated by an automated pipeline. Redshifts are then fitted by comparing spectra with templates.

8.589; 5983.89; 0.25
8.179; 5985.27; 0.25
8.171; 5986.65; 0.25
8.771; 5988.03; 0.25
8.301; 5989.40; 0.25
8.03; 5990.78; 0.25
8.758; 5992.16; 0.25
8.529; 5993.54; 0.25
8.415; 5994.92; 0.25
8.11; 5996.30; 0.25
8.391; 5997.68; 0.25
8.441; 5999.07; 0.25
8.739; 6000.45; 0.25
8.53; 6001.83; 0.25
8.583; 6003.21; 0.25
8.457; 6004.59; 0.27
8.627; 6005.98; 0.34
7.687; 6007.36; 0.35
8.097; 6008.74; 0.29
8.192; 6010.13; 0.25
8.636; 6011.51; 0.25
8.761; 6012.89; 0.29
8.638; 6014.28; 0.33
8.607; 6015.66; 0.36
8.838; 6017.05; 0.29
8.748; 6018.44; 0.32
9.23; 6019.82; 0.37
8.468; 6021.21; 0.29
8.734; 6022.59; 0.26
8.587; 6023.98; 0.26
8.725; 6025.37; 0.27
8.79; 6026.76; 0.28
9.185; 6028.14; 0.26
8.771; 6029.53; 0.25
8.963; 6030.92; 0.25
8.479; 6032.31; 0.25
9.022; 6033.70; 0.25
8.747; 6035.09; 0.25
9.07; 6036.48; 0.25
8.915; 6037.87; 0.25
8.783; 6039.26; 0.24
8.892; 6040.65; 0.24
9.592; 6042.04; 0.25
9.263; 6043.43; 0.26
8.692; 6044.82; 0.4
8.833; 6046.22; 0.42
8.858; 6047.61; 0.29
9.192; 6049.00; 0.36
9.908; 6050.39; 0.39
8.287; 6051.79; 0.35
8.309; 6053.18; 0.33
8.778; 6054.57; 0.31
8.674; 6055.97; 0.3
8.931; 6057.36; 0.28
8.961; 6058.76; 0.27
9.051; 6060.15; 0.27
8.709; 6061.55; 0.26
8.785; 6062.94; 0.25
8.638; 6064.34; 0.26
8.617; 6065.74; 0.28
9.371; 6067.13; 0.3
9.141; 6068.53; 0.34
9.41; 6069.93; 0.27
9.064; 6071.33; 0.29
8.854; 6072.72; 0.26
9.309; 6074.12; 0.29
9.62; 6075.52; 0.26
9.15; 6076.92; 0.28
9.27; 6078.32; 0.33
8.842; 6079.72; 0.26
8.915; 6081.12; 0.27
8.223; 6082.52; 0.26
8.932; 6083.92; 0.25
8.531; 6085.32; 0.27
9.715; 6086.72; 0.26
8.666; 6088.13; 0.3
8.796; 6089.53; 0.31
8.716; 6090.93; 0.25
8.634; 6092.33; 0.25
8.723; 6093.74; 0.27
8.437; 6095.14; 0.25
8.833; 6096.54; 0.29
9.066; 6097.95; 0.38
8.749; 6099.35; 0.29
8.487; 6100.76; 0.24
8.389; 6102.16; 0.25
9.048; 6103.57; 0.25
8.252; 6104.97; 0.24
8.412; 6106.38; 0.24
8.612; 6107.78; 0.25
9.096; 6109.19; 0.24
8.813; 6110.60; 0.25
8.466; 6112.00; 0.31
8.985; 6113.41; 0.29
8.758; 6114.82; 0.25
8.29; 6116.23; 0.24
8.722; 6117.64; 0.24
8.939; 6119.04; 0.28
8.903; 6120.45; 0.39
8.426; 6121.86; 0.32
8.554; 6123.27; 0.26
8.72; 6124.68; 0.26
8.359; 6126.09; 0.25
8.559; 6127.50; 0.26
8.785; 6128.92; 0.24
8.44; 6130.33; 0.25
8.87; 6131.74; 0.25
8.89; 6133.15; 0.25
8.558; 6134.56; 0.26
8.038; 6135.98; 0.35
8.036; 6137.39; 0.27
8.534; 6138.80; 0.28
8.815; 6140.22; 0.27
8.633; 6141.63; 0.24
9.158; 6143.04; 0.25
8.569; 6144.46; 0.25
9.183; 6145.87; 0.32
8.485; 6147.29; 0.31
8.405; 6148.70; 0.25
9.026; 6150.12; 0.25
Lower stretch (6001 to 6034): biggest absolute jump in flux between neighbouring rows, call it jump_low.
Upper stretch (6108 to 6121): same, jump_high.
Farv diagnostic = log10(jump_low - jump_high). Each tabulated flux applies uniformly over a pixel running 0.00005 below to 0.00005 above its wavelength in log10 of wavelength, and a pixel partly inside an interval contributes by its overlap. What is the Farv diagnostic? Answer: -0.376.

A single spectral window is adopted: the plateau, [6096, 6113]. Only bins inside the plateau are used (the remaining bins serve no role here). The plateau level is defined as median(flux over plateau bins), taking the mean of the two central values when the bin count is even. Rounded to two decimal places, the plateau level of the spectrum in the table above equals 8.68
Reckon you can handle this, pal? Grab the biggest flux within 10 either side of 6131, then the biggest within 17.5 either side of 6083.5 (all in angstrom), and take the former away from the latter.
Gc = 0.8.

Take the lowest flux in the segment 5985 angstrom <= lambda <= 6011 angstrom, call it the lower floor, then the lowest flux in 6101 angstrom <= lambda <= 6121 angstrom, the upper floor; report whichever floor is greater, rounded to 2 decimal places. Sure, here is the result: 8.25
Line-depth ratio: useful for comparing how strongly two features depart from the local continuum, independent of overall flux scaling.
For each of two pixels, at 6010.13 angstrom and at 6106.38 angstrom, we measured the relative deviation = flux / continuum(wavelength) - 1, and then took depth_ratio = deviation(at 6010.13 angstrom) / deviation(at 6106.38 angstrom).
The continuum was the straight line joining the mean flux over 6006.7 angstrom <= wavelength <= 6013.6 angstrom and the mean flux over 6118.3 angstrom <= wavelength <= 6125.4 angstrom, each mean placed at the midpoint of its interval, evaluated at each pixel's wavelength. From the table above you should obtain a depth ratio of 0.4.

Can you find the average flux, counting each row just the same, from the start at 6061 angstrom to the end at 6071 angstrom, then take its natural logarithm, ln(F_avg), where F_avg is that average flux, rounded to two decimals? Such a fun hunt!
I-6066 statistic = 2.19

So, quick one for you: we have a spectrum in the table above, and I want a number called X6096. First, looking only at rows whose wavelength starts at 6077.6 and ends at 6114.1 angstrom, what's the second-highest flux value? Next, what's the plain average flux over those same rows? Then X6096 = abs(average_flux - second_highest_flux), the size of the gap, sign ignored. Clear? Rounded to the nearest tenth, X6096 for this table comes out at 0.5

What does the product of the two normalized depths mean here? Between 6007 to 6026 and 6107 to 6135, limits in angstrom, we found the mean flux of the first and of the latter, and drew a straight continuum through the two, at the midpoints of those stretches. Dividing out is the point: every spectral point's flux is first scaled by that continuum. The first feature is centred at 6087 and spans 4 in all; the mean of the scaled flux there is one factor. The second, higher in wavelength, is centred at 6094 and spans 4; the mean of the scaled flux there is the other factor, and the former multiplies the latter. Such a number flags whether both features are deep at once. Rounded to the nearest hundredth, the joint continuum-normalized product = 1.03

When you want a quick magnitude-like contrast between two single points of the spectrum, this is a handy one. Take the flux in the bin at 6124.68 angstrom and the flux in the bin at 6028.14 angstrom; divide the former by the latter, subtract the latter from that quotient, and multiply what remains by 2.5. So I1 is -20.6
